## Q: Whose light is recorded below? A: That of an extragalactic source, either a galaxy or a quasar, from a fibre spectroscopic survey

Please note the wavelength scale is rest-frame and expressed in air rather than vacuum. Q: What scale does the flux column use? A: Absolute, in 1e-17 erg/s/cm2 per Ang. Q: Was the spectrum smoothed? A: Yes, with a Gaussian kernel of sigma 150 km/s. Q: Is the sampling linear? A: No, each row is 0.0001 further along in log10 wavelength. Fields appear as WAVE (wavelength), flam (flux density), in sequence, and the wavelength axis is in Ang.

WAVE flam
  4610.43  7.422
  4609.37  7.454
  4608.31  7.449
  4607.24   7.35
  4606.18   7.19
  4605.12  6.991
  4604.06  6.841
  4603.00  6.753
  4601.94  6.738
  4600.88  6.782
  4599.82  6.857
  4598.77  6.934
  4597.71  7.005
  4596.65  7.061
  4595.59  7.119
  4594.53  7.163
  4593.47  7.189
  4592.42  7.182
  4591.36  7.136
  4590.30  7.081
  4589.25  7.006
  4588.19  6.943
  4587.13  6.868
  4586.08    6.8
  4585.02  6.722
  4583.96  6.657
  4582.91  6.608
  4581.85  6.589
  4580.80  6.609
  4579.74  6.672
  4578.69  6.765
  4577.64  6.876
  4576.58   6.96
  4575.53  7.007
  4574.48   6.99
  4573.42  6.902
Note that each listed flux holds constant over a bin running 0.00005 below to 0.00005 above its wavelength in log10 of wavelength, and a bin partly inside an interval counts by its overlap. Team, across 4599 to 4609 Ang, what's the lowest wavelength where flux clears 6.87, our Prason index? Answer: 4605.12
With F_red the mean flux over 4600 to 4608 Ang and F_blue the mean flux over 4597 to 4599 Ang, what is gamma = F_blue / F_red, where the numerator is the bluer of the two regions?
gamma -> 1.003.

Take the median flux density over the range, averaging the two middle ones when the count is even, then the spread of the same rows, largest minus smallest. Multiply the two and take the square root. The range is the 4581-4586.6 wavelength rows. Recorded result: 1.2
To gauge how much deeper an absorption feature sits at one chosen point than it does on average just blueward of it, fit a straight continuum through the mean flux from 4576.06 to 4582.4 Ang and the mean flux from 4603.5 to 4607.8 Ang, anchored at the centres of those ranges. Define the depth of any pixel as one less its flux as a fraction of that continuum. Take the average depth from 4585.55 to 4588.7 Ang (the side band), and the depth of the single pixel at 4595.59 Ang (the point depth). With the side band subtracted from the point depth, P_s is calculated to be -0.02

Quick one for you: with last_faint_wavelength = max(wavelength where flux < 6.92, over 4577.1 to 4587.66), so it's 4587.13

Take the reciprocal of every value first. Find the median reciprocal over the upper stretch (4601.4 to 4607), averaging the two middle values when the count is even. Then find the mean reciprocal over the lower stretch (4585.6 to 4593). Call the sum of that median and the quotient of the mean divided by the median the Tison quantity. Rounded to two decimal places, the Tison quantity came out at 1.12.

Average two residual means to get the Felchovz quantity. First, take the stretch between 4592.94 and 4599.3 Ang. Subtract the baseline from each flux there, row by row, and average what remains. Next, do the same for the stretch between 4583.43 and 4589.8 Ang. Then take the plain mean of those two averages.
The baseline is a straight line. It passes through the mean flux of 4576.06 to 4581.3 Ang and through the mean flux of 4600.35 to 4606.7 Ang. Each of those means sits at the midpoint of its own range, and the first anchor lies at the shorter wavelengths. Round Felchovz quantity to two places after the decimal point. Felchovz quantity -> 0.13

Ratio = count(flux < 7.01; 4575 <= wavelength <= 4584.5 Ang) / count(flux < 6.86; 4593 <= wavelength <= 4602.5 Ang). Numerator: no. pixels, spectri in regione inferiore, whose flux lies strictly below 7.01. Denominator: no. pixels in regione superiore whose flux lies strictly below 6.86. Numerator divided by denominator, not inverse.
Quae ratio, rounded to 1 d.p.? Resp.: 3.0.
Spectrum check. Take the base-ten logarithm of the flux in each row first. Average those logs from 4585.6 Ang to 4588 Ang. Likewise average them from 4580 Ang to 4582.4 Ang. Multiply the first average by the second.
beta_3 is 0.684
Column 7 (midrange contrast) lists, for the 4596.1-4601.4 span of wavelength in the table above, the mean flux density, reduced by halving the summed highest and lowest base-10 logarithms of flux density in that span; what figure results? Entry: 6.09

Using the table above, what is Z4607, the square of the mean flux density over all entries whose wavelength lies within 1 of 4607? 53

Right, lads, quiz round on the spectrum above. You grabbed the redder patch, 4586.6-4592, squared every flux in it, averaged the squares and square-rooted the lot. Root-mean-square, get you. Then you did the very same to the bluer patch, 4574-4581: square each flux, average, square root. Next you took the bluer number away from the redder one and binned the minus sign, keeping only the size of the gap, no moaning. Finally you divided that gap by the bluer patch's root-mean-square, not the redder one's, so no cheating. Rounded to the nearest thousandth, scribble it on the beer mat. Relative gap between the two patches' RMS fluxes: 0.024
